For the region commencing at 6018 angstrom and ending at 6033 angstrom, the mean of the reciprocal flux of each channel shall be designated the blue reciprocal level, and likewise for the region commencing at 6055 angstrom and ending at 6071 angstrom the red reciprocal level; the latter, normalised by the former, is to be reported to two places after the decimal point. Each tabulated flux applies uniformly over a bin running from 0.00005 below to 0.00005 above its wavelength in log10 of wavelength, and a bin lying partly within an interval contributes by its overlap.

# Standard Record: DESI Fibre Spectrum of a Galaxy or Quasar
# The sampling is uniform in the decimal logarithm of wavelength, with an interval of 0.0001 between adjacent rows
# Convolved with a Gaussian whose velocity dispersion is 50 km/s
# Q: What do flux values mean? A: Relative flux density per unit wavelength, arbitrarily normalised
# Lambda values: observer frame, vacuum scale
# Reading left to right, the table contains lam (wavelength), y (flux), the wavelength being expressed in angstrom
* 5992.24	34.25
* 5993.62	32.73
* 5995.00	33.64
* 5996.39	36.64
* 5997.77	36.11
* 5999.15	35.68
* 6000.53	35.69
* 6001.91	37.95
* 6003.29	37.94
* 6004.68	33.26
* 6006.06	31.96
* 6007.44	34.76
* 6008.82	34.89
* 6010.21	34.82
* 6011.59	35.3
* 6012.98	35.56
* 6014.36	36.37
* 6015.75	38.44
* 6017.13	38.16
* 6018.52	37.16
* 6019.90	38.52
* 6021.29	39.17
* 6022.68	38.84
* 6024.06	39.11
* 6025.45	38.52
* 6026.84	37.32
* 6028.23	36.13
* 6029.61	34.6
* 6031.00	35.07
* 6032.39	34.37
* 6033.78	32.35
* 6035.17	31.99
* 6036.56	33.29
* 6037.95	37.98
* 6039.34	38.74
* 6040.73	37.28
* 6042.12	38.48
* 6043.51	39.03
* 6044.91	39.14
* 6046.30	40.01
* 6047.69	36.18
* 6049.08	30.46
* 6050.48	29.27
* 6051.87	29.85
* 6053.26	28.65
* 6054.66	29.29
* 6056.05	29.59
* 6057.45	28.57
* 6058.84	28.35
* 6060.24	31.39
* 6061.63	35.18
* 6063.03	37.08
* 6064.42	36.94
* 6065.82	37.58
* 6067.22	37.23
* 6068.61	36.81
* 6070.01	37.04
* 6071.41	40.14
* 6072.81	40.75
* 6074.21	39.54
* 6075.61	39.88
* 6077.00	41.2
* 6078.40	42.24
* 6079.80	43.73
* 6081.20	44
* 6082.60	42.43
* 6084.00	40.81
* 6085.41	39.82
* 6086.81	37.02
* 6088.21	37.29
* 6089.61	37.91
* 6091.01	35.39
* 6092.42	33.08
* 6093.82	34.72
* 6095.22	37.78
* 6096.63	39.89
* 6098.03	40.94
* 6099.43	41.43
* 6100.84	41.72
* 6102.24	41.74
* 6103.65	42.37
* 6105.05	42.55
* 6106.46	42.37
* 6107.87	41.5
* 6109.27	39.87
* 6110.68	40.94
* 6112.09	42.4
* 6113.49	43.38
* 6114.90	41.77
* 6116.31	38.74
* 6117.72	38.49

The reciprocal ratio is 1.10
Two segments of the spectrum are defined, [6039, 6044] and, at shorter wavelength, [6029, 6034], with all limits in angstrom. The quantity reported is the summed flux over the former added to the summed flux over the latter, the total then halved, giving 145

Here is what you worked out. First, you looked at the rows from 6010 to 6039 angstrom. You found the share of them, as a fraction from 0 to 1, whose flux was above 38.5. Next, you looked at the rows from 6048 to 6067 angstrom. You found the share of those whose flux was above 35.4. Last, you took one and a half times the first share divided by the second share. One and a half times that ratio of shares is 1.5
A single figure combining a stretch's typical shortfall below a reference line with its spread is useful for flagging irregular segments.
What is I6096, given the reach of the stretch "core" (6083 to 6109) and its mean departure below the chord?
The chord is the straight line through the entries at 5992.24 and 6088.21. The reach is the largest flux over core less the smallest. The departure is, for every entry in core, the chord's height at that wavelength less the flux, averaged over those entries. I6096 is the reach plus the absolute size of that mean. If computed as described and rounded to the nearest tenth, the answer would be 11.3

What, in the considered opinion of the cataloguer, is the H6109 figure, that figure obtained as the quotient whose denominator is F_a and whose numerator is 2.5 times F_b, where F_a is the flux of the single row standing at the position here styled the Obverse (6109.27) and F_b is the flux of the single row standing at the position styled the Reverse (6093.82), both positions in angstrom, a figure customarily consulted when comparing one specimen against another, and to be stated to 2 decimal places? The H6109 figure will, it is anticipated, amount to 2.18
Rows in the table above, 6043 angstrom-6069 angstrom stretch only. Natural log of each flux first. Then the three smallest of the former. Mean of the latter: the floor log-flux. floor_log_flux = 3.35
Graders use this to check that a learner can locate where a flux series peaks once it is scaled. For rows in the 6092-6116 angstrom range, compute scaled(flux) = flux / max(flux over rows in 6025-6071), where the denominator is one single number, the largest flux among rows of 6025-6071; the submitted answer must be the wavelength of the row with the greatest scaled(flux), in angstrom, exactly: 6113.49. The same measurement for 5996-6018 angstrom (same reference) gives 6015.75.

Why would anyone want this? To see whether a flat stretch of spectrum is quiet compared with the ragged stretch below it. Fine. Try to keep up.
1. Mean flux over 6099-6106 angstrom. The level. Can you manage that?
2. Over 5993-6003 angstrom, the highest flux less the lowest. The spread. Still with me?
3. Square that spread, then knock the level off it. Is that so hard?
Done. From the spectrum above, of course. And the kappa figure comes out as -15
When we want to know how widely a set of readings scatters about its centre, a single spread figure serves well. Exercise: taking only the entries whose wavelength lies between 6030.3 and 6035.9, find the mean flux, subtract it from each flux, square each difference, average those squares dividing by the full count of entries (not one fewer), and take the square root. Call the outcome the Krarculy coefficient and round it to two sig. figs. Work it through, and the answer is 1.3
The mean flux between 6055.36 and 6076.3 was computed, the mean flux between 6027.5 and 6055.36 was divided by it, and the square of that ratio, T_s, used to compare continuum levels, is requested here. 0.938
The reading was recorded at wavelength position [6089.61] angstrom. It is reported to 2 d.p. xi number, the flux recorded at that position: 37.91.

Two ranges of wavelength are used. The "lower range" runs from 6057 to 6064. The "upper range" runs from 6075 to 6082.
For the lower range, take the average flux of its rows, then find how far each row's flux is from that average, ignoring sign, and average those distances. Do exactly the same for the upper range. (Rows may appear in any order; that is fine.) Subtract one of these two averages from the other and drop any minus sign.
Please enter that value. 1.88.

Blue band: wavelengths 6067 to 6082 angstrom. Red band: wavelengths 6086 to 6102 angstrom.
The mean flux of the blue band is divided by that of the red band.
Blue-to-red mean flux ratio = 1.06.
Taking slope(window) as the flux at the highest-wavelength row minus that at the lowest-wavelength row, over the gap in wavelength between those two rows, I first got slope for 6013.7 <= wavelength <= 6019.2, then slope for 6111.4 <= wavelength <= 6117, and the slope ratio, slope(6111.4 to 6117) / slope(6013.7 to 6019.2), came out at -4.6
